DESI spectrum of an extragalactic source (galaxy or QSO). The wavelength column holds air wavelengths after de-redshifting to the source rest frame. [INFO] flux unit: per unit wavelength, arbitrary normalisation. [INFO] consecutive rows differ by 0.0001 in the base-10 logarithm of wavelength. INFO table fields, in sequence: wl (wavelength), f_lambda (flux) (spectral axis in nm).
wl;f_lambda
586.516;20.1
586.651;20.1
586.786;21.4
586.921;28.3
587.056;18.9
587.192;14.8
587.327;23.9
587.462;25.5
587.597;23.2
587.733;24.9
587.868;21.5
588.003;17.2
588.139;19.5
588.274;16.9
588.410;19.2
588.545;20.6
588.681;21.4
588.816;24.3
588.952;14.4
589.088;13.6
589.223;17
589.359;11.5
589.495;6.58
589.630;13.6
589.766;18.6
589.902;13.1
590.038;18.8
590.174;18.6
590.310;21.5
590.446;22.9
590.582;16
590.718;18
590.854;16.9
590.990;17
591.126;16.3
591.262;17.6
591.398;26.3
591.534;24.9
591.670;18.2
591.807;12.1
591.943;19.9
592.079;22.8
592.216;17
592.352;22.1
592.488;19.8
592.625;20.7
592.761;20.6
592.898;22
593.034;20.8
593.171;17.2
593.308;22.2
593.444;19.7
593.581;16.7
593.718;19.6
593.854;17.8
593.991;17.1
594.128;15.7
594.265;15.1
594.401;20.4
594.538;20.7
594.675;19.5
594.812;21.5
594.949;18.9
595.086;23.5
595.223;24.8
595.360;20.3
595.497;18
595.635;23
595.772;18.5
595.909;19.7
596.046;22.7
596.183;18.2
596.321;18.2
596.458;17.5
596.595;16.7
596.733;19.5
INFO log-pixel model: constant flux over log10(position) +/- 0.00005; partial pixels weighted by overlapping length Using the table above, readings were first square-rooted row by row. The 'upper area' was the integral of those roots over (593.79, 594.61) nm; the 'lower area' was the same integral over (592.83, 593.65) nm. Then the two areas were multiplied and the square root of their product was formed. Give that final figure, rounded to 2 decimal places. 3.55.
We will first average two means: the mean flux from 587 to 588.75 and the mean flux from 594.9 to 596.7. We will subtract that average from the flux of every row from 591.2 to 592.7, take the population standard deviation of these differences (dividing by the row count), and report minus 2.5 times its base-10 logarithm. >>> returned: -1.44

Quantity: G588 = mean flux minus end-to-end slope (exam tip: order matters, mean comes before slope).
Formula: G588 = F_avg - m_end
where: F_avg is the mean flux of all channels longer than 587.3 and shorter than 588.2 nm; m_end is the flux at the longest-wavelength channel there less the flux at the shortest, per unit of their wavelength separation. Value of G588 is 28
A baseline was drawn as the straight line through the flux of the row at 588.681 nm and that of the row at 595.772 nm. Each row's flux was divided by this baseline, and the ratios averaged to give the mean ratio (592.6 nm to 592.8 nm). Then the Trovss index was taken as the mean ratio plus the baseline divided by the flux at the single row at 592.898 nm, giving 1.94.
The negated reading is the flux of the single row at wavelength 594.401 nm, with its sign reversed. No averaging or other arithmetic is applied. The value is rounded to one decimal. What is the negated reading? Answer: -20.4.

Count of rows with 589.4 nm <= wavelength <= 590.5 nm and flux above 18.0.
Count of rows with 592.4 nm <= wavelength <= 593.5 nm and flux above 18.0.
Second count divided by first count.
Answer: 1.4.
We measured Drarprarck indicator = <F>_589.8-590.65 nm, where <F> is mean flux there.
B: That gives 18.5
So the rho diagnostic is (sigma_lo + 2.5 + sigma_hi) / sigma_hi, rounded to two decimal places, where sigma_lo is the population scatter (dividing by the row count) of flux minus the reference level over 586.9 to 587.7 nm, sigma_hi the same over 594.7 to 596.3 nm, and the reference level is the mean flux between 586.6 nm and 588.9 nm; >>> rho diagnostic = 4.04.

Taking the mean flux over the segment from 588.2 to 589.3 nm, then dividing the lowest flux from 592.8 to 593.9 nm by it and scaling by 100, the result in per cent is 91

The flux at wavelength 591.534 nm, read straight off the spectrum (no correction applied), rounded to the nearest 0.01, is 24.90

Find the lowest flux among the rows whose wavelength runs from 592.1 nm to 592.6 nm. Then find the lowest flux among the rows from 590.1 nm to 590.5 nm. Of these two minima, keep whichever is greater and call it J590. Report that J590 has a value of 18.6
